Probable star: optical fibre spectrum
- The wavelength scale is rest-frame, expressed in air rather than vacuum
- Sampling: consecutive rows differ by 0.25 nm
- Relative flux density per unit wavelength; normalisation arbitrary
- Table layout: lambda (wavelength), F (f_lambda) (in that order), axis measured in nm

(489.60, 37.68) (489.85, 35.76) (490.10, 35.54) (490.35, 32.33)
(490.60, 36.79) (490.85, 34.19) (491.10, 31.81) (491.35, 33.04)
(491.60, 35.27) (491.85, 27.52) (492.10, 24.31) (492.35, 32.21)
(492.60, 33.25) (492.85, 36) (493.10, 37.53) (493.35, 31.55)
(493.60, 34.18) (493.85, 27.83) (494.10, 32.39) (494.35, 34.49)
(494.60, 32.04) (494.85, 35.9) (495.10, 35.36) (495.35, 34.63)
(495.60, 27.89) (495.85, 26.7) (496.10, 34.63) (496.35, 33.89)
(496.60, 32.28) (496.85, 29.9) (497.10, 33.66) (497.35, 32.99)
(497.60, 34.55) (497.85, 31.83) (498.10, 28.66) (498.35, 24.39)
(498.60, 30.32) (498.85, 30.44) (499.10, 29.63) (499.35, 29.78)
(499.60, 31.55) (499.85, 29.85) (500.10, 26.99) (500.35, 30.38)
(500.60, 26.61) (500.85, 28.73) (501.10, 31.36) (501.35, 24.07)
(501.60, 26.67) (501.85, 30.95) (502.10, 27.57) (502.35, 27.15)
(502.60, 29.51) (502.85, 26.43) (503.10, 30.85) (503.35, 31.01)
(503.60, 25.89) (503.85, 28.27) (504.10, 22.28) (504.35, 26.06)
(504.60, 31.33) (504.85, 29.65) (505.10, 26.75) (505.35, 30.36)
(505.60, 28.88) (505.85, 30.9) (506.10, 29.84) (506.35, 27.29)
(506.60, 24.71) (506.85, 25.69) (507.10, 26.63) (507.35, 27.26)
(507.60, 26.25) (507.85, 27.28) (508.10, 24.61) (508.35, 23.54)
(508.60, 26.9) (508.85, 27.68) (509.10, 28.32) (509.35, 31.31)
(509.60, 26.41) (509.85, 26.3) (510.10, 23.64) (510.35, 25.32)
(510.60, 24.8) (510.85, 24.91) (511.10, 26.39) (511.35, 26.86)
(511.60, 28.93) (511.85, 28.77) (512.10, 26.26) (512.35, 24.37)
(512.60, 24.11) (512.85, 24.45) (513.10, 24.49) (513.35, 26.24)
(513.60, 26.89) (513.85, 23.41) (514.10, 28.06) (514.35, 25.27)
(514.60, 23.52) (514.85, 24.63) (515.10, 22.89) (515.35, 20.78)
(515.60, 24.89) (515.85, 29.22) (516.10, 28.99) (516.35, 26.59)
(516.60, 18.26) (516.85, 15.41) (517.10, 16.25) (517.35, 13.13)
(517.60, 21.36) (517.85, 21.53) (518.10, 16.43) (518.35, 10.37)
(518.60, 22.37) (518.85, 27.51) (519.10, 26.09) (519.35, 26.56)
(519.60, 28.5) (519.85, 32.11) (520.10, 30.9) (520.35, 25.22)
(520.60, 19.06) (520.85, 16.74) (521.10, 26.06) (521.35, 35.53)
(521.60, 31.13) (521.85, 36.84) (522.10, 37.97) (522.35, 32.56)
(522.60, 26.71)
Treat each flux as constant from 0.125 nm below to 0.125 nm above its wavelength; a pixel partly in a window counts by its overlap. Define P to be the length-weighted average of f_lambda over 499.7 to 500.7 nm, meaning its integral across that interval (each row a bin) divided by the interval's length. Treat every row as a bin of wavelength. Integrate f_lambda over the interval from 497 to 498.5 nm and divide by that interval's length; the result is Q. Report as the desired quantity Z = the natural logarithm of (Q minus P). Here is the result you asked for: 0.9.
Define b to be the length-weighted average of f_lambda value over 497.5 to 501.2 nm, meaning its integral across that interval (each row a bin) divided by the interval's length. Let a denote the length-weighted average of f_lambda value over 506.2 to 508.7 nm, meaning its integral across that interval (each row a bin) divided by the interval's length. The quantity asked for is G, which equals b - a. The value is 3.6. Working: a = 26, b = 30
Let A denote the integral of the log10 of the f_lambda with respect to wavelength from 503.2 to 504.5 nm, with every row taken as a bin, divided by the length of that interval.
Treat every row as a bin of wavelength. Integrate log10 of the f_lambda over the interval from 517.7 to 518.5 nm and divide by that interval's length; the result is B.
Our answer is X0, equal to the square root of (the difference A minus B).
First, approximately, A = 1.43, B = 1.20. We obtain 0.5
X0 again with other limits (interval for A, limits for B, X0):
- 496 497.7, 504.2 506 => 0.2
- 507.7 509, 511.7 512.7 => 0.0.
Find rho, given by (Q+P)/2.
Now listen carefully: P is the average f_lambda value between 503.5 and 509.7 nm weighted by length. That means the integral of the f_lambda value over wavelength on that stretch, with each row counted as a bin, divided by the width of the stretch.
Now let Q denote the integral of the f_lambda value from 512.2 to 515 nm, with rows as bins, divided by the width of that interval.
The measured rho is 26.2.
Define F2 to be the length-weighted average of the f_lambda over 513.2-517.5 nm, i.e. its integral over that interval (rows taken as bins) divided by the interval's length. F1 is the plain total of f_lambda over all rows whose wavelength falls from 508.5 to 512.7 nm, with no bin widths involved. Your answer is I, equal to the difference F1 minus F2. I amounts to 428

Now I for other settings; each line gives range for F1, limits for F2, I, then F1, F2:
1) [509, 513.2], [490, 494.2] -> 413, 446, 33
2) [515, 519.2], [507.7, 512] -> 335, 362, 27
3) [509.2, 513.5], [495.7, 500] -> 413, 444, 31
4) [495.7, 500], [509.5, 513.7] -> 499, 525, 26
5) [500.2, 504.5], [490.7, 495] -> 441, 474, 33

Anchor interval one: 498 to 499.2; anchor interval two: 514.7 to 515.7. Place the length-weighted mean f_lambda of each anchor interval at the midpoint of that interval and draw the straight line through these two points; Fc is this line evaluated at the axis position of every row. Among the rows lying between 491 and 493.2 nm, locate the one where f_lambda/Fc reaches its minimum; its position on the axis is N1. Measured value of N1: 492.10 nm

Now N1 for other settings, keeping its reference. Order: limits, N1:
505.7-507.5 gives 506.60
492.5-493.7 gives 493.35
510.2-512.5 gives 510.60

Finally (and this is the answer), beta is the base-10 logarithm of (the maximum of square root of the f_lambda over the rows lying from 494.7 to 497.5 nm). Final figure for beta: 0.778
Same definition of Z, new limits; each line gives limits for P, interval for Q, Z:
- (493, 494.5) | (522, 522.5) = 0.6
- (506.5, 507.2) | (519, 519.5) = -0.3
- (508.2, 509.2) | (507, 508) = -1.2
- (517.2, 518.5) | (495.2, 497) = 2.7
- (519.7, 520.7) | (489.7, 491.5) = 2.0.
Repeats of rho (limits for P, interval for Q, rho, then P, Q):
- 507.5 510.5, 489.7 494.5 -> 29.7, 26.5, 33.0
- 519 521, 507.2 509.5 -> 26.3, 25.6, 27.0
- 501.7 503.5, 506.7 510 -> 27.9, 29.0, 26.7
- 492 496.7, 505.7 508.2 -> 29.8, 32.5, 27.1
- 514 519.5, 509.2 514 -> 24.1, 22.3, 26.0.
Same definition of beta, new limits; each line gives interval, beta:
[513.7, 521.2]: 0.753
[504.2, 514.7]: 0.748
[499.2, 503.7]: 0.749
